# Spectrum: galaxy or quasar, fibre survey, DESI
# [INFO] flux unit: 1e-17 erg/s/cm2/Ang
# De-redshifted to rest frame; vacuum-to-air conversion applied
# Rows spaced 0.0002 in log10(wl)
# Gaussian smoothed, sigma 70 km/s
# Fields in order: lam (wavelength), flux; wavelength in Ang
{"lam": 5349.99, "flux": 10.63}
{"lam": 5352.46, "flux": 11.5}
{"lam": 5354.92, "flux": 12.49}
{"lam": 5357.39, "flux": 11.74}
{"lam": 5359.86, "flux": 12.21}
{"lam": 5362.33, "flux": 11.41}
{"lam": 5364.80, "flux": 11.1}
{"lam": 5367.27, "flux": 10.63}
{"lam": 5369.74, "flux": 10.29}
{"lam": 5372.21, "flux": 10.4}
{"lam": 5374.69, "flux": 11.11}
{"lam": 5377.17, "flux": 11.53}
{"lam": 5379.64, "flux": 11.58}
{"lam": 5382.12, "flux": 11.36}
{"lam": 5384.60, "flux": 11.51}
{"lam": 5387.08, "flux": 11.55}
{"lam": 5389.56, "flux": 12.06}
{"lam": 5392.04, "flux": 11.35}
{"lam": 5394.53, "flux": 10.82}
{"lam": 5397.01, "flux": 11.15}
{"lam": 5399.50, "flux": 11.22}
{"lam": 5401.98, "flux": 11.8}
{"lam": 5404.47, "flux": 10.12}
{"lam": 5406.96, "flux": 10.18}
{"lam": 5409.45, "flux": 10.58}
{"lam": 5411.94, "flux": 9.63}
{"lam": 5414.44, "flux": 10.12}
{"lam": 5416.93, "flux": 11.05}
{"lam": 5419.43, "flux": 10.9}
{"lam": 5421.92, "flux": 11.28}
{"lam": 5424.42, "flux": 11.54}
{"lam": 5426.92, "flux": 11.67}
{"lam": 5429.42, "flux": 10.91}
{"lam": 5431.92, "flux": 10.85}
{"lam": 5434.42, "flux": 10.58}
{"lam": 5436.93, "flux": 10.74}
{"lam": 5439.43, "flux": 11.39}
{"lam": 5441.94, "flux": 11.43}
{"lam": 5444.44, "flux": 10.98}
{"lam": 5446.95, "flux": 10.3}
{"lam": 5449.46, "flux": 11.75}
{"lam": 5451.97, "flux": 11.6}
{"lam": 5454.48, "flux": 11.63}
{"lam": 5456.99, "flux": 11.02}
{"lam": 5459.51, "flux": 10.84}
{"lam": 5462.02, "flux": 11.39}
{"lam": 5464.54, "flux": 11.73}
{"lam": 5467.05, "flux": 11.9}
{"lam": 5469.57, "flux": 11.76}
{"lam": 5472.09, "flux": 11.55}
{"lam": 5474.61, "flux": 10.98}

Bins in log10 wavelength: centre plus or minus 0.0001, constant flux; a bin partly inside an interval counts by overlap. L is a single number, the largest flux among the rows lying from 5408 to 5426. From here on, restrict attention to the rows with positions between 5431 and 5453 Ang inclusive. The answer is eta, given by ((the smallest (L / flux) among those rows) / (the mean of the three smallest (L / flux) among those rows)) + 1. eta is 1.99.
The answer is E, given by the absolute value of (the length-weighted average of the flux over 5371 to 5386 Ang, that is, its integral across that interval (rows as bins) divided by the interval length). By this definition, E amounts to 11.2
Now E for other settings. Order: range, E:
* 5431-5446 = 11.0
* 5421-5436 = 11.1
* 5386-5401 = 11.4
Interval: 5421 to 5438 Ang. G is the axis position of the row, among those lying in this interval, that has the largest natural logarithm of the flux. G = 5426.92 Ang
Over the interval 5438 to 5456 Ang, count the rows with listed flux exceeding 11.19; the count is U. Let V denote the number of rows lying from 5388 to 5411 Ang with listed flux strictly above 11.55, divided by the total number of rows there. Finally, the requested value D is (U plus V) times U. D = 26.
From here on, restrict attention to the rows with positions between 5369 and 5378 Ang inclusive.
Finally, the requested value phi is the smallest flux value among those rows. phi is 10.29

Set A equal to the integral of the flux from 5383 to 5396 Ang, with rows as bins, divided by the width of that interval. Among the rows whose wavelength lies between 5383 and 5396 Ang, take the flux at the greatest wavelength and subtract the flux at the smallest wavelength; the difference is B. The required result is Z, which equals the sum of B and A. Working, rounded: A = 11.5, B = -0.69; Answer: 10.8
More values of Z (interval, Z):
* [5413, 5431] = 11.8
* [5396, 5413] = 9.2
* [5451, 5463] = 11.1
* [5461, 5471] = 12.1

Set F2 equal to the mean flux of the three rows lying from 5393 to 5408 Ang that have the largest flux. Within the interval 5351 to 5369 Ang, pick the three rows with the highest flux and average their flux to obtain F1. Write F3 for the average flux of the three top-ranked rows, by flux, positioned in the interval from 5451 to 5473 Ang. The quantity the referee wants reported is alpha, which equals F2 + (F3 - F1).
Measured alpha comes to 11.0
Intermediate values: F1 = 12.1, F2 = 11.4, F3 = 11.80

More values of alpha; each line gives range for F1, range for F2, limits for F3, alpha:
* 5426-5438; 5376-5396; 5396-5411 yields 12.0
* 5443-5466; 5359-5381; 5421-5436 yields 11.6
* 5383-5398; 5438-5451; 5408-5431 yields 11.3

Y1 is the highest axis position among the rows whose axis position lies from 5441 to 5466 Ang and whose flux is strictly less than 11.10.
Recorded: 5459.51 Ang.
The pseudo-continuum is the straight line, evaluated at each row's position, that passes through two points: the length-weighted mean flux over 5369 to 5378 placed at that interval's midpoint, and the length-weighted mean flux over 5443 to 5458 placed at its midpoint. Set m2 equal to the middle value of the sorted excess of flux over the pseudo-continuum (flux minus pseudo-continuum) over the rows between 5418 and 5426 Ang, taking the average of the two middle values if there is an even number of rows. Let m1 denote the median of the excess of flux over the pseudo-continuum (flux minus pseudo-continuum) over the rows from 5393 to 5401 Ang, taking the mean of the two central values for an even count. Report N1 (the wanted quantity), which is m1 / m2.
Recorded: 1.0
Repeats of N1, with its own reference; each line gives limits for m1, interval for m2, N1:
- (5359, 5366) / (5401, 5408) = -0.8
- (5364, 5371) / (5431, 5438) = 0.4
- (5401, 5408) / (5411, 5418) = 0.9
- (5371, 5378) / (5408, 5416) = -0.3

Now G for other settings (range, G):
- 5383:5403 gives 5389.56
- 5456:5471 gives 5467.05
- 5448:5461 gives 5449.46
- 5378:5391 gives 5389.56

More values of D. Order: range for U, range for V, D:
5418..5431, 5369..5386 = 9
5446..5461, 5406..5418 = 9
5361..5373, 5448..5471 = 2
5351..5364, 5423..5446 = 26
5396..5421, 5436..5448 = 4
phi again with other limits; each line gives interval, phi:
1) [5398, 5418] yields 9.63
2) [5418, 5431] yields 10.9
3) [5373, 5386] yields 11.11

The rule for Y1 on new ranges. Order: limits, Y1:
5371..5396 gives 5394.53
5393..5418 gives 5416.93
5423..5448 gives 5446.95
